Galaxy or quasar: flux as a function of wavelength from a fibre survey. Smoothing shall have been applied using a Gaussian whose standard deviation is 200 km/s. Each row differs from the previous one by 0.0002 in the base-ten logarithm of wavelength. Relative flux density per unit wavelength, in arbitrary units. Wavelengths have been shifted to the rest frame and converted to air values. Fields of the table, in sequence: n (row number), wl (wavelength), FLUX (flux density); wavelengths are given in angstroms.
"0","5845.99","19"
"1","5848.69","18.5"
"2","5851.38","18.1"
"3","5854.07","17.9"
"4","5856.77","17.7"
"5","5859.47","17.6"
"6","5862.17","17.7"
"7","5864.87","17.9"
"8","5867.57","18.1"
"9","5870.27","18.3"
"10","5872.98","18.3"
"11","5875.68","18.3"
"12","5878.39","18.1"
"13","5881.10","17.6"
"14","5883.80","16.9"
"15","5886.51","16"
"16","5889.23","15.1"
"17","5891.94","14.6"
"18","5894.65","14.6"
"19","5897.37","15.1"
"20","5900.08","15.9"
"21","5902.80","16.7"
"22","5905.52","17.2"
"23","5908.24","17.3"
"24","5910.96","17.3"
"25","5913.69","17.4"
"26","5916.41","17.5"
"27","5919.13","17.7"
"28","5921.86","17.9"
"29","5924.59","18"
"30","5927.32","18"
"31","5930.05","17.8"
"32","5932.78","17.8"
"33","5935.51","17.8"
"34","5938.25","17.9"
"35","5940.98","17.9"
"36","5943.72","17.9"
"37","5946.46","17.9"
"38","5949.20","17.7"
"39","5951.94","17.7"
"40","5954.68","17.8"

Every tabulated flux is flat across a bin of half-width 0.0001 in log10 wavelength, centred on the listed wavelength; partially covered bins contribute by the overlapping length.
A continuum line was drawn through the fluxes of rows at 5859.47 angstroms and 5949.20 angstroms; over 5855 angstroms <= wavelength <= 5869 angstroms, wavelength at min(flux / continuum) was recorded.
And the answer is 5859.47 angstroms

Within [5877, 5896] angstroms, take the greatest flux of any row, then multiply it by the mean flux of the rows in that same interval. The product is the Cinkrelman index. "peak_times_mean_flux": 292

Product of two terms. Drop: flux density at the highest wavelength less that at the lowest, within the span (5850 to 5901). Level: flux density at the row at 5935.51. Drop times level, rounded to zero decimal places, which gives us -39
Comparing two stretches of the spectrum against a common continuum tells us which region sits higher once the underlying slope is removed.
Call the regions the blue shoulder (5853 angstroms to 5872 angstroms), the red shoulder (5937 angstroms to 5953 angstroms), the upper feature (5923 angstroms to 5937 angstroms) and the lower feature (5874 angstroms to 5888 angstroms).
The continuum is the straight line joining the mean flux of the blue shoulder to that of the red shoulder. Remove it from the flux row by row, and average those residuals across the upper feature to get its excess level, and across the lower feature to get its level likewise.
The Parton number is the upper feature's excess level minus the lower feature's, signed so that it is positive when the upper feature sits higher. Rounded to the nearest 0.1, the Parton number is 0.5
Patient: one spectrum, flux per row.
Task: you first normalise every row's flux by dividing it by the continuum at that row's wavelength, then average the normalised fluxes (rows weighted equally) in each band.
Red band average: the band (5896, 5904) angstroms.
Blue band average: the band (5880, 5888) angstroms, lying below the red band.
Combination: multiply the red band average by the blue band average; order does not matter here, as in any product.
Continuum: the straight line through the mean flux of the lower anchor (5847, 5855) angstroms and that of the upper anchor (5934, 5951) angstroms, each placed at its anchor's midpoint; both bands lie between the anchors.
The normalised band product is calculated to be 0.82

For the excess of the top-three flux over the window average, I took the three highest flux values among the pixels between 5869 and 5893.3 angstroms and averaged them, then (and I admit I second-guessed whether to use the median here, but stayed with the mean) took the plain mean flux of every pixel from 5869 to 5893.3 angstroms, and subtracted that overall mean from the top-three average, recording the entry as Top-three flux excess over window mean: 1.28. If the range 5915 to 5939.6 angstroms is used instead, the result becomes 0.14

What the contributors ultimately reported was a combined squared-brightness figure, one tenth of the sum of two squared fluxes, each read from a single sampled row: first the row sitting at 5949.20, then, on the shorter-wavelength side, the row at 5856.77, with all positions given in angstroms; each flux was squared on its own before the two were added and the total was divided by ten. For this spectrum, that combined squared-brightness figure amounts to 62.7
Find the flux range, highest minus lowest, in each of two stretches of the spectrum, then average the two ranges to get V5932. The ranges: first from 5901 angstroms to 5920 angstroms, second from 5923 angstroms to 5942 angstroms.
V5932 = 0.60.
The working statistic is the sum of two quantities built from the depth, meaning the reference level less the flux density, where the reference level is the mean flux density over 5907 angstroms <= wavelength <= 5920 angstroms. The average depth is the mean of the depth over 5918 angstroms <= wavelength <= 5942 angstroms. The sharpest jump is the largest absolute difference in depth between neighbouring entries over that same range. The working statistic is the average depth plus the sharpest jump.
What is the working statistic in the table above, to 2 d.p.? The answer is -0.23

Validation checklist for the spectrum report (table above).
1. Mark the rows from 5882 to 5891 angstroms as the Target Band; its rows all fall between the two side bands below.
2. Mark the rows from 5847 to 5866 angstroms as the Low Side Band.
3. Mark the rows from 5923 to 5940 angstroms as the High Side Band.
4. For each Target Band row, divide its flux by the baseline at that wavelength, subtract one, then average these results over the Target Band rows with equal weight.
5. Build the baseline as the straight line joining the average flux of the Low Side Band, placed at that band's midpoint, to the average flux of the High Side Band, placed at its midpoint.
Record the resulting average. -0.11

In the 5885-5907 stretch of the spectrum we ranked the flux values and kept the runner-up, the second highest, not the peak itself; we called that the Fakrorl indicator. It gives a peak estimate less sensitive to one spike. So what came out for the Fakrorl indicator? 16.7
